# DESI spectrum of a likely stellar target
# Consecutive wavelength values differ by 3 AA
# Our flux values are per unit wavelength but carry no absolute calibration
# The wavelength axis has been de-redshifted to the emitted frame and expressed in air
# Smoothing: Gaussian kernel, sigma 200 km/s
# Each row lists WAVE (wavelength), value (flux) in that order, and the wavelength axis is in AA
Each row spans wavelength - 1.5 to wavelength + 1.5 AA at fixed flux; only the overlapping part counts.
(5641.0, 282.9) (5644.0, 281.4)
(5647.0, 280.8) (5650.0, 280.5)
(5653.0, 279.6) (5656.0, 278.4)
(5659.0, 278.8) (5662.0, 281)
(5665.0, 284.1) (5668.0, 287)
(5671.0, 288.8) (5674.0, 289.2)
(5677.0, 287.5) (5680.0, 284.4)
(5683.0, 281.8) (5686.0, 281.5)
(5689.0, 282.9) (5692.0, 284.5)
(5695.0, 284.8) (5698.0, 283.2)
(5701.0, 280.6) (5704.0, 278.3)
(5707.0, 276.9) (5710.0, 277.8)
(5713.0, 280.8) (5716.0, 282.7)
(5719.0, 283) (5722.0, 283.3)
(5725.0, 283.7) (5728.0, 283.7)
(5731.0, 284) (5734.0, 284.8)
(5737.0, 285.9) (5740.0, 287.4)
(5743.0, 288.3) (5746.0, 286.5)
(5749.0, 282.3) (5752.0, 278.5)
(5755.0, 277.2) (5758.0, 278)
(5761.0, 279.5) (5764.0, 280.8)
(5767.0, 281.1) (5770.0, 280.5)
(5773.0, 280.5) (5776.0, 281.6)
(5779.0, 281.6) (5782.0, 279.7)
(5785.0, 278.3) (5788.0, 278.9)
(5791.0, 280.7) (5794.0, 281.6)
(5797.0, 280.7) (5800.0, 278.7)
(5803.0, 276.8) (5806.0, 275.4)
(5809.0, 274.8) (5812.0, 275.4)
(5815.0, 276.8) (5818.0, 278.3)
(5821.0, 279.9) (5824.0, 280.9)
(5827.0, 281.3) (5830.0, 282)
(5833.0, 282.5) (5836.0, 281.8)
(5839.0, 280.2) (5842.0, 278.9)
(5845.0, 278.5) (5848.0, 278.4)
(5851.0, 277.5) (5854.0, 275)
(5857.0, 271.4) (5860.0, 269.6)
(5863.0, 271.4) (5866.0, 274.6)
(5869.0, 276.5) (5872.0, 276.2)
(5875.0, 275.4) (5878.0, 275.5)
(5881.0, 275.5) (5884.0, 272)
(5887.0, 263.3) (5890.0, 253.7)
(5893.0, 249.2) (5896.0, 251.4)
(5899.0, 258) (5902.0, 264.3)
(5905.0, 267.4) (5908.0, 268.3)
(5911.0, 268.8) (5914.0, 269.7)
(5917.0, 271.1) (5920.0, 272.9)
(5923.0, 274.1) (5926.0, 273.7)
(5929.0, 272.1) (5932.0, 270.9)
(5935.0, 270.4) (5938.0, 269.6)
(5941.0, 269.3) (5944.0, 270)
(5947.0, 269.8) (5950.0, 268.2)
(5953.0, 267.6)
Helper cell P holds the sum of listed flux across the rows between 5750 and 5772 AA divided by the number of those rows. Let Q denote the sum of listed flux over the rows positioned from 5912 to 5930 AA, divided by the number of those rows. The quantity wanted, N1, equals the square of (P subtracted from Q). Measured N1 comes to 50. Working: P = 279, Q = 272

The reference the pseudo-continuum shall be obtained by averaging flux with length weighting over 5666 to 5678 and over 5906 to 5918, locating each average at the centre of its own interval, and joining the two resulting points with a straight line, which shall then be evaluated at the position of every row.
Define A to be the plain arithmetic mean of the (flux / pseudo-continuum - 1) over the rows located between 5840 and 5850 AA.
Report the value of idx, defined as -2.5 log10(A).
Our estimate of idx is 4.6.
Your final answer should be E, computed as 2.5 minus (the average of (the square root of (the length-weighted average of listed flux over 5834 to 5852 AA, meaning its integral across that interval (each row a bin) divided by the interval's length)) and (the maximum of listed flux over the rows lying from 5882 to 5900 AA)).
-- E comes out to -142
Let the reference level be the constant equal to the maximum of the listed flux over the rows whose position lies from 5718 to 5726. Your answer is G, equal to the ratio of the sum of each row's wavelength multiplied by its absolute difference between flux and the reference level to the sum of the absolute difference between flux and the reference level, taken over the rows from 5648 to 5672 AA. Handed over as 5660.1 AA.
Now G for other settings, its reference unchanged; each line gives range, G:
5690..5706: 5701.1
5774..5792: 5784.5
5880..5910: 5895.0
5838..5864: 5854.3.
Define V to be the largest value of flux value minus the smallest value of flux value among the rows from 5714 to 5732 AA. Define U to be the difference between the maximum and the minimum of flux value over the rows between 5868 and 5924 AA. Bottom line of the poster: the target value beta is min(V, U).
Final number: 1.3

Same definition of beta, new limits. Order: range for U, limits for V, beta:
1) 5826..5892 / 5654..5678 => 10.8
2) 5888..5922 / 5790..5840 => 7.7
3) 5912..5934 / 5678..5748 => 4.4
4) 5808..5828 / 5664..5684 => 6.5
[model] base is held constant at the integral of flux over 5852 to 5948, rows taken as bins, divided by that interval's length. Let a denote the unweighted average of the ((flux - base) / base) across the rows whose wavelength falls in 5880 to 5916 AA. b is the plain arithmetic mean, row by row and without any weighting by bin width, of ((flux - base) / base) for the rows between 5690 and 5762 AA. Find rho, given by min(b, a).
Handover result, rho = -0.021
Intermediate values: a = -0.02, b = 0.05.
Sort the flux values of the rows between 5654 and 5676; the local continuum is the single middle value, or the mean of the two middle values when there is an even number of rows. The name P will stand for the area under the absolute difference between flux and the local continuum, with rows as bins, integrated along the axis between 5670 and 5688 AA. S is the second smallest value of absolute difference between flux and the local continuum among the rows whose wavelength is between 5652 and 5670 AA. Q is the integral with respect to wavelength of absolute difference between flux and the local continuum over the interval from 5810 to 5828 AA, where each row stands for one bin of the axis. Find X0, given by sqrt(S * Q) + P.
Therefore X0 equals 70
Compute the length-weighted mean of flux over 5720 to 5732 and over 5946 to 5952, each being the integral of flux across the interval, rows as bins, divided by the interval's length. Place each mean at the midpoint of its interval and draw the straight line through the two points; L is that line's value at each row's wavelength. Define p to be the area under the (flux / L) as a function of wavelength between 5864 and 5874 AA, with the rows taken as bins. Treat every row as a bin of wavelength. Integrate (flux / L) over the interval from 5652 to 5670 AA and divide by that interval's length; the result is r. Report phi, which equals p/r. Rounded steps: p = 10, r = 0.98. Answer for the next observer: 10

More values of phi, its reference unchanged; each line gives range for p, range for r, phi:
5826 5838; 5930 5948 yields 12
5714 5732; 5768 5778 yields 18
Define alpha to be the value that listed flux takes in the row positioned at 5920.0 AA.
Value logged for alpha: 272.9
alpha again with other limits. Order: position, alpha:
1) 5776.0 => 281.6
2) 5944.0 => 270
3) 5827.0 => 281.3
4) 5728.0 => 283.7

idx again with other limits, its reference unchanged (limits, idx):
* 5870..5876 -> 4.7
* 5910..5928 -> 4.9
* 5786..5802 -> 5.6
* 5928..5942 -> 4.9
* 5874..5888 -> 6.6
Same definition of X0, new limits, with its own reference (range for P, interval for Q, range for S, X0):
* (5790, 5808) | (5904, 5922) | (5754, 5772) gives 124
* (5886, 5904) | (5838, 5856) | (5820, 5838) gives 507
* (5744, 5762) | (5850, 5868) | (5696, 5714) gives 107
